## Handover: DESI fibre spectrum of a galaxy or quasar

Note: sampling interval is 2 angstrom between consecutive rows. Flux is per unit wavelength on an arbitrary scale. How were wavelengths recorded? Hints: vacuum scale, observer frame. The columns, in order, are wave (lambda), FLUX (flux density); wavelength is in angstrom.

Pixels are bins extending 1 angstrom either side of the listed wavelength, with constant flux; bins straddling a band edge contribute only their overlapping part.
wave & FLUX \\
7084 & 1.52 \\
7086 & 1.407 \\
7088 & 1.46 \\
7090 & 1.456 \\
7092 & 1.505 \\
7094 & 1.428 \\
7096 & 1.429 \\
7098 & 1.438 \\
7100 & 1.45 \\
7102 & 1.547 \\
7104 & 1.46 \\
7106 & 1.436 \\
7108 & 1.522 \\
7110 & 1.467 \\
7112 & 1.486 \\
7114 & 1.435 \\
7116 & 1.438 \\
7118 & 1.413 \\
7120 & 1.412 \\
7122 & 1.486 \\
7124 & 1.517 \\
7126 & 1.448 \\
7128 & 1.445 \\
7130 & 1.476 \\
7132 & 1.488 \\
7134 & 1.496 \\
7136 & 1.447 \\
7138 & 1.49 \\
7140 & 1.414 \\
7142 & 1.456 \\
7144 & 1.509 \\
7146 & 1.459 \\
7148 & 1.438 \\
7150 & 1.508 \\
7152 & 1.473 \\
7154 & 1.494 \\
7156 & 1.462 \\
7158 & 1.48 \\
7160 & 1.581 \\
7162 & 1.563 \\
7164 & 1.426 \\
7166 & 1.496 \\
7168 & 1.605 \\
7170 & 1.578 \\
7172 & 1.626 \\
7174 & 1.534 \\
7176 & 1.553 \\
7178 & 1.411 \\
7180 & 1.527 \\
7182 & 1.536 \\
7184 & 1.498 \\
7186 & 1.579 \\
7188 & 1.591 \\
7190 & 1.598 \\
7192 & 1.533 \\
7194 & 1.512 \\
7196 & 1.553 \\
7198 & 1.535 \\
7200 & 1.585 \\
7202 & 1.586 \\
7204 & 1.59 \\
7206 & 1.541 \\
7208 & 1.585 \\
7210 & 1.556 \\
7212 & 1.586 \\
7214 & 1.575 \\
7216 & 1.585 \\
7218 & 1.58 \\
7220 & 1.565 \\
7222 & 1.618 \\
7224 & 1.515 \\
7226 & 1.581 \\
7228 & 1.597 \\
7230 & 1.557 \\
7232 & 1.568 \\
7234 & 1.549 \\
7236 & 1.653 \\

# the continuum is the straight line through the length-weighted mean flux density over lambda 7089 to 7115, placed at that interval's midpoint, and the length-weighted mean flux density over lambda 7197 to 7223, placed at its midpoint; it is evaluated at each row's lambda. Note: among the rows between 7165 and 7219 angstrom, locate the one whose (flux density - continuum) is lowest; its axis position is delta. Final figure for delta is 7178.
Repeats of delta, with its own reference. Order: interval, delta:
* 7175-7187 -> 7178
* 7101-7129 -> 7120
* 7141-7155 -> 7148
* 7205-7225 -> 7224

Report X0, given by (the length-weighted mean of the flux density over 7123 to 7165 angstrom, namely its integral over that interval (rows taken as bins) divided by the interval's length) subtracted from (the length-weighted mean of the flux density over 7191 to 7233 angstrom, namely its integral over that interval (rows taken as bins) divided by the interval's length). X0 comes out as 0.09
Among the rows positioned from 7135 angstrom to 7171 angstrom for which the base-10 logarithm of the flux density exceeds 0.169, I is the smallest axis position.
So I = 7138 angstrom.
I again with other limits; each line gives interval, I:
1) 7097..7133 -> 7102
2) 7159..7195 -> 7160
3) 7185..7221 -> 7186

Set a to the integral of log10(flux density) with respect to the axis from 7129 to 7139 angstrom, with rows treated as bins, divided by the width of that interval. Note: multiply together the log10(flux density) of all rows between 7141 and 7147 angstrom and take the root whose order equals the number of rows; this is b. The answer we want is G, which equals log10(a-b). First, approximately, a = 0.170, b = 0.168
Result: -2.80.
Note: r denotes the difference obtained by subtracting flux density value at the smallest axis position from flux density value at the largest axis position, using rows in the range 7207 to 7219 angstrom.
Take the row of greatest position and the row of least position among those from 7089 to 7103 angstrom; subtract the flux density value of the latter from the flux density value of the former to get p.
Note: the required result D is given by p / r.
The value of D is -18.2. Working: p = 0.09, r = -0.005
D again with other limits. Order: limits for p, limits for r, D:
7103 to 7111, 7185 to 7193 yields -0.2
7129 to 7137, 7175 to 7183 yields 1.7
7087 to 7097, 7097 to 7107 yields 15.5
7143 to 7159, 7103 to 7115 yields 1.2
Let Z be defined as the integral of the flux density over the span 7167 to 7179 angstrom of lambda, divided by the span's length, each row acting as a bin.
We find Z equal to 1.55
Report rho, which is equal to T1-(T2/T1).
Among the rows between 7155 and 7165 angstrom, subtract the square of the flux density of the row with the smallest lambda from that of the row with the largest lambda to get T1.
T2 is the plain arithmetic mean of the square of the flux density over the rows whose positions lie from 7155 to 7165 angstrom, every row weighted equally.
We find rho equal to 22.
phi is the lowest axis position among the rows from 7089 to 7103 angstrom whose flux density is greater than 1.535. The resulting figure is 7102 angstrom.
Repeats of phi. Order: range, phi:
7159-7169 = 7160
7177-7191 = 7182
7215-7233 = 7216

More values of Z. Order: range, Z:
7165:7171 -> 1.56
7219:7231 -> 1.57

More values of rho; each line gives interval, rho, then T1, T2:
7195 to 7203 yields -24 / 0.1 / 2.45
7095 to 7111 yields -20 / 0.1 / 2.16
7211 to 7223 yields -24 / 0.1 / 2.51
